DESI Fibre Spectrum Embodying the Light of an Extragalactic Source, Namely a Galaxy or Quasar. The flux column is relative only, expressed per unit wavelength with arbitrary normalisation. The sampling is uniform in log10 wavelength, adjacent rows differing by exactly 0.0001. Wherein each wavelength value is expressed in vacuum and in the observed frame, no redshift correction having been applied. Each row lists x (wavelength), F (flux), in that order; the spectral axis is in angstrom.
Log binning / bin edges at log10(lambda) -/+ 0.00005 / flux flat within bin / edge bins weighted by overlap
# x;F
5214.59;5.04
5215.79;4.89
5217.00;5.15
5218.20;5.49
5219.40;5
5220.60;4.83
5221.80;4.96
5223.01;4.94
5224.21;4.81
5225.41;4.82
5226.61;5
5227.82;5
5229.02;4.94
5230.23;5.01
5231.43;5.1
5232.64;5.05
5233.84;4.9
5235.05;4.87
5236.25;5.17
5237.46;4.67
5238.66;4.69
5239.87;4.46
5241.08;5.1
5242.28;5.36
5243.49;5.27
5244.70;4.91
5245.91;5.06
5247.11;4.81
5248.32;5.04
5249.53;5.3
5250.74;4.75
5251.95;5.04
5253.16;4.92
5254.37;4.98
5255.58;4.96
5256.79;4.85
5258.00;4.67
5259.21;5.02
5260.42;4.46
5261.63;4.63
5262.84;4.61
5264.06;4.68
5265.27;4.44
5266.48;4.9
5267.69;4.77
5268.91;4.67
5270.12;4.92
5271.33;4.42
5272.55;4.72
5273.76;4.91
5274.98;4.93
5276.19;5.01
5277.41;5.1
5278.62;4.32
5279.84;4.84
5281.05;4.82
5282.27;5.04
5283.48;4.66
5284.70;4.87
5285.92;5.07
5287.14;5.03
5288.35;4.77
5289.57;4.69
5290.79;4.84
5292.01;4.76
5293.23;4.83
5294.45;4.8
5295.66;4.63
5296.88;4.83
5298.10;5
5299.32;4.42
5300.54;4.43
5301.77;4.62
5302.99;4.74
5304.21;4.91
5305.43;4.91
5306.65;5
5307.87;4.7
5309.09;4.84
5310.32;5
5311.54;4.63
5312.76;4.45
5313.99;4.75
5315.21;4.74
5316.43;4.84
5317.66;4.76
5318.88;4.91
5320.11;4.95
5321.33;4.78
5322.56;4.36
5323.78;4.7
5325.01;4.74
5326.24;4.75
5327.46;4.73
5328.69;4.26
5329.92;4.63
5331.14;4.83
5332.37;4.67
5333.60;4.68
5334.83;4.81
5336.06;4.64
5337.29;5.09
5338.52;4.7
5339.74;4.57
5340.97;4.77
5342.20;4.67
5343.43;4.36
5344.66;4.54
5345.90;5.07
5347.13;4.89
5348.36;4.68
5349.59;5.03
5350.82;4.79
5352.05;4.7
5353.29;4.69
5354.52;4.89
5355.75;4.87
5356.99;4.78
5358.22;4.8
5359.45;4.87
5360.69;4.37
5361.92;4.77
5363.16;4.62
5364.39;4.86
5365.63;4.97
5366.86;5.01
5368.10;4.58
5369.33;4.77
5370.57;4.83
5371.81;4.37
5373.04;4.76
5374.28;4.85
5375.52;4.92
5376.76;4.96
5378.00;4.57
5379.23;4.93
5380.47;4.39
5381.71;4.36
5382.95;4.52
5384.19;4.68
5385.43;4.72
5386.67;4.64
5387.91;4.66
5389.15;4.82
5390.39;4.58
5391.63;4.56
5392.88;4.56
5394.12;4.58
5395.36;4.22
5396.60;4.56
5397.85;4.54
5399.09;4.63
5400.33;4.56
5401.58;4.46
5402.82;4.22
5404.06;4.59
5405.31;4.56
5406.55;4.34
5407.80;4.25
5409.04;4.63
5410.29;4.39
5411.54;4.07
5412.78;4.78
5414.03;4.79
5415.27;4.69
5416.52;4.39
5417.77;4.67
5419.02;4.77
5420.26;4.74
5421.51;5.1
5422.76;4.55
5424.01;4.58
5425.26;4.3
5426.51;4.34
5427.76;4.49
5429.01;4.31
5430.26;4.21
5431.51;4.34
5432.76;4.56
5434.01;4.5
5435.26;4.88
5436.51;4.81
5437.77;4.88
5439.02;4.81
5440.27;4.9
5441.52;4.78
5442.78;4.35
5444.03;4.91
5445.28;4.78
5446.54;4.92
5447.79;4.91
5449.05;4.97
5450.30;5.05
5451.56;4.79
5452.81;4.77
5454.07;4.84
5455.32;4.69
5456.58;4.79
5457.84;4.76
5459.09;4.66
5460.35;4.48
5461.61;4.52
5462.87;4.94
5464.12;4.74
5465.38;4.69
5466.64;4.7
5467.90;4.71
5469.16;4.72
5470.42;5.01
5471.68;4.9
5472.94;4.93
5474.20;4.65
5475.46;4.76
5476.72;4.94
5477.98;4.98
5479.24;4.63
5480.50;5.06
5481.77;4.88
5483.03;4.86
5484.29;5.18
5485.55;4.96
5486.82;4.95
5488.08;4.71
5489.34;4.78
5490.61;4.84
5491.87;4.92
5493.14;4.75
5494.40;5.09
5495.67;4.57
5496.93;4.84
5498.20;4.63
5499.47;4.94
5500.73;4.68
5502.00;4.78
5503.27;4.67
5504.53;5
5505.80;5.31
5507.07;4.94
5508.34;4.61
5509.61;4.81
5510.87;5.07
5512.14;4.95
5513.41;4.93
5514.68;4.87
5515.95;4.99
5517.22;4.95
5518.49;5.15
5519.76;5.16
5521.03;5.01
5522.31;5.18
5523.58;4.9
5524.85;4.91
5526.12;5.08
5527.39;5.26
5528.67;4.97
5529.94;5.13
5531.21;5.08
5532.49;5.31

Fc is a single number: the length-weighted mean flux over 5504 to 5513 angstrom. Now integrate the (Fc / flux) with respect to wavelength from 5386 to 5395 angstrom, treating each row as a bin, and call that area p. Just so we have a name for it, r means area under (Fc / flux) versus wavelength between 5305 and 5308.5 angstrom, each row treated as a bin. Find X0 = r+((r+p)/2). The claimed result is 10.2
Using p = 10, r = 3.6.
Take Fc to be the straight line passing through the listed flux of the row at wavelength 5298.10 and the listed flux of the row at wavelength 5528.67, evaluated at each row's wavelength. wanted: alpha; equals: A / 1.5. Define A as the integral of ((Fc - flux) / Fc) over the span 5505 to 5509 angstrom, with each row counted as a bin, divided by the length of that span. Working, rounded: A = 0.00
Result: 0.00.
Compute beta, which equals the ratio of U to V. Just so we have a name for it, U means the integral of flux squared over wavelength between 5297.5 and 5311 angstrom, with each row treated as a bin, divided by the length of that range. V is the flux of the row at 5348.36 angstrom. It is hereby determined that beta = 4.89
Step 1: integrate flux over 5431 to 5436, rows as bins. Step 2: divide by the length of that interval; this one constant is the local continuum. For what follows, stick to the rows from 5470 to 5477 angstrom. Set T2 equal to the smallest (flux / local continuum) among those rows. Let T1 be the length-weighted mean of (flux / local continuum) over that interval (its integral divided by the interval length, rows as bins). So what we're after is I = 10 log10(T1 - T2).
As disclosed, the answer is -13.4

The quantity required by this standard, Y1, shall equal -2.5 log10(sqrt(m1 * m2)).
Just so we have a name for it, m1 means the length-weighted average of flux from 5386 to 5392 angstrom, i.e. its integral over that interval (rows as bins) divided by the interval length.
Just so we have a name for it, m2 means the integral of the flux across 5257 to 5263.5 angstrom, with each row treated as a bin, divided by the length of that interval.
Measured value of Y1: -1.67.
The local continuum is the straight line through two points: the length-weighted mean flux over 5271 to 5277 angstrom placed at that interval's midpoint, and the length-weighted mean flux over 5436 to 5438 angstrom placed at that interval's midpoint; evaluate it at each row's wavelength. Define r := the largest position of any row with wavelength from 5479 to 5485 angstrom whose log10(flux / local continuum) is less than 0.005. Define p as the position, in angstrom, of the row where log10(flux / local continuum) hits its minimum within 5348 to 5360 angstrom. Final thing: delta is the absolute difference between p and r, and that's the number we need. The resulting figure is 134.7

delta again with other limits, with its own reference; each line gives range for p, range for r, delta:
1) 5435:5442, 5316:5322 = 120.2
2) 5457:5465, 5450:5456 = 5.0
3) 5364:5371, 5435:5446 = 77.2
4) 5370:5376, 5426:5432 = 59.7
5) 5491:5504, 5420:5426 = 70.4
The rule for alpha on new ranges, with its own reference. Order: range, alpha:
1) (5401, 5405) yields 0.07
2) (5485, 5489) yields 0.01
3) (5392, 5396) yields 0.07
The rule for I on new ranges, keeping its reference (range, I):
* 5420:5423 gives -12.1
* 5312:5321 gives -11.5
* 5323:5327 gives -23.7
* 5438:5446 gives -10.4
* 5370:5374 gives -11.9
